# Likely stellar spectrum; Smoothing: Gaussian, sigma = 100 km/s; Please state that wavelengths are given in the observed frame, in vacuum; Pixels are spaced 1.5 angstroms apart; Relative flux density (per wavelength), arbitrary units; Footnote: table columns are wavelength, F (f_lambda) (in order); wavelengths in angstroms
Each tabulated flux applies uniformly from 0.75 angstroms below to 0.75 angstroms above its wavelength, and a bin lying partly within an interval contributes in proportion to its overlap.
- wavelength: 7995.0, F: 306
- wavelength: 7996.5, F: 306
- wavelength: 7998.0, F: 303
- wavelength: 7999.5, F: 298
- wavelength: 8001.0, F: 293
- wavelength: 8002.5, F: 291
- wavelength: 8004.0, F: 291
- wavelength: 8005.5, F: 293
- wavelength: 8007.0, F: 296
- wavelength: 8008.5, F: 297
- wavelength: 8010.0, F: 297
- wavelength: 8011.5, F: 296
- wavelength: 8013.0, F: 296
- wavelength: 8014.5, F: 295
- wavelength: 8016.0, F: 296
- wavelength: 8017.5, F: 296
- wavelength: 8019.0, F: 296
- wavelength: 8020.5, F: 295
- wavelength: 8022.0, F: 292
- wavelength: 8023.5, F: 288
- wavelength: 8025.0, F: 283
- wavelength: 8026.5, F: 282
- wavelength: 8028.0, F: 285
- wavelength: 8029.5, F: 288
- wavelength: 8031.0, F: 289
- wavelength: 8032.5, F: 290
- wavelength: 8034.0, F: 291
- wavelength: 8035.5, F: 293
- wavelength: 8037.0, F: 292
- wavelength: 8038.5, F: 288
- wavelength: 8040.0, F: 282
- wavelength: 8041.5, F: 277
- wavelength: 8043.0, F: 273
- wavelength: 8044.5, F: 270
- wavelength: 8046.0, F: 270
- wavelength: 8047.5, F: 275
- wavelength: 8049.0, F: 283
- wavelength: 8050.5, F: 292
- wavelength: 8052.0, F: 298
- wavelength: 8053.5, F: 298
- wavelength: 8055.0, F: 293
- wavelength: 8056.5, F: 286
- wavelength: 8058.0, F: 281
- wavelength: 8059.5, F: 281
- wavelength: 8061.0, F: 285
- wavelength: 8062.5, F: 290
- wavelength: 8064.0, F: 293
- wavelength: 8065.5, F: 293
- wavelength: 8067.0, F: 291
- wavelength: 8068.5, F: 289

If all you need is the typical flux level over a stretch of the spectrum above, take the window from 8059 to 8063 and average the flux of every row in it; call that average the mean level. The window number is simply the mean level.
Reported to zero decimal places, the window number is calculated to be 285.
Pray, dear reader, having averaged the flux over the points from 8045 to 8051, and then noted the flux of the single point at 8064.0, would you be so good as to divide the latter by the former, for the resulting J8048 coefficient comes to 1.05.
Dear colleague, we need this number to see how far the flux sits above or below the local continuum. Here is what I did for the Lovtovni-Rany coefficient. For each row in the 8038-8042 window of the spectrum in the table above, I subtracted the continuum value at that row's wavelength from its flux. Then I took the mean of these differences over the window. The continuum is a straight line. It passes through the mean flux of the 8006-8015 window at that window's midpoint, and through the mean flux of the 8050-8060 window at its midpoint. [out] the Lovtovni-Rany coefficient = -10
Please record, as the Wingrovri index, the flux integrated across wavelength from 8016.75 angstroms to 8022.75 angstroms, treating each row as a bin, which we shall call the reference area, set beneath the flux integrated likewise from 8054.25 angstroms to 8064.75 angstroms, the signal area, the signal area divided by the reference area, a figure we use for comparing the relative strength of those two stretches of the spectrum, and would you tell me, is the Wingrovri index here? 1.7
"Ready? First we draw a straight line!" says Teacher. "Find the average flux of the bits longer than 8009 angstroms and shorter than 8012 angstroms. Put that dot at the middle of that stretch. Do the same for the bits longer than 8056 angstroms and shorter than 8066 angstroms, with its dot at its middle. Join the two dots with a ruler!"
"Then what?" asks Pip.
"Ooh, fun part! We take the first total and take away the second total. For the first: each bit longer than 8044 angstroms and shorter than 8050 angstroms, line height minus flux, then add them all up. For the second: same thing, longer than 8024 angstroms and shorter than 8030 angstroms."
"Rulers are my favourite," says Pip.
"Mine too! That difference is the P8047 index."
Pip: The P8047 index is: 25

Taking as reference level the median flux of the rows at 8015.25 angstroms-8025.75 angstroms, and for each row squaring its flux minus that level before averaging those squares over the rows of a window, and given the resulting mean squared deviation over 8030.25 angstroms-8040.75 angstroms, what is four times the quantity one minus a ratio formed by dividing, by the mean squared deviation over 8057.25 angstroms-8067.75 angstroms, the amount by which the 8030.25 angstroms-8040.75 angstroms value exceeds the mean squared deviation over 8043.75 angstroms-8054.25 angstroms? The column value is 15.2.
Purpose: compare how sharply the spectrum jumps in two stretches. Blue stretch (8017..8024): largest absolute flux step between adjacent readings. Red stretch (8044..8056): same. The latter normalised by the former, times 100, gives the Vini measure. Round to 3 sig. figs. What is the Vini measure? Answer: 225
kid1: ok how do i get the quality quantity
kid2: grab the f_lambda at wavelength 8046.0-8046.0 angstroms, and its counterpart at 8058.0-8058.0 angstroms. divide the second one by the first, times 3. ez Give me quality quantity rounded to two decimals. 3.12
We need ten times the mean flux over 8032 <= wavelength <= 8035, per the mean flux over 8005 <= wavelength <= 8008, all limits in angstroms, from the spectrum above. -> 9.9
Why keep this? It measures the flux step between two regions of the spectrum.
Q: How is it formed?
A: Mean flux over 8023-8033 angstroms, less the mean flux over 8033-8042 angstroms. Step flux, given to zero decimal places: -1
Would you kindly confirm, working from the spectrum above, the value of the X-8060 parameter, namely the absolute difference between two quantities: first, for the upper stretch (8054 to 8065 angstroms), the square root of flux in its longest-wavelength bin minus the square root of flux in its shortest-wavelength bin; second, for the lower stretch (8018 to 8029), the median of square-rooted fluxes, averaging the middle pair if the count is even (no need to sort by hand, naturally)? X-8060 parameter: 17.0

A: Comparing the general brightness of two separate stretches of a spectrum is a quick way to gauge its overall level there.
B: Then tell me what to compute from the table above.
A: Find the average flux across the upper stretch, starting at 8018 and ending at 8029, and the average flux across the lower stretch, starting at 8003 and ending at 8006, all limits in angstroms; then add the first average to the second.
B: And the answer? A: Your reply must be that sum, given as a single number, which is 581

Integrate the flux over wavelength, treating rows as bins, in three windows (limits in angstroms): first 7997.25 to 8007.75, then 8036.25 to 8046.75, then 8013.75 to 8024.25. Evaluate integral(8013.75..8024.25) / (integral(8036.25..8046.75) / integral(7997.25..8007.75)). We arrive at 3266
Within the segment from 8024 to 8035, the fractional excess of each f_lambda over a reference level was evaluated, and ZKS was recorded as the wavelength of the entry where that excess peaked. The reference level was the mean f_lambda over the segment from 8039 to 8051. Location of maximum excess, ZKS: 8034.0 angstroms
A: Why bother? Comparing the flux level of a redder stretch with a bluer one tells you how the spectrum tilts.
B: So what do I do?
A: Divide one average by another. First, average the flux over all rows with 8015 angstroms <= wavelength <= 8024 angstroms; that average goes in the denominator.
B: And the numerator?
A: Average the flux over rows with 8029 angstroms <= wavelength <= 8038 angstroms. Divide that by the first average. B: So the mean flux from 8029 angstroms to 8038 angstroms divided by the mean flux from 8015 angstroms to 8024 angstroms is 0.99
